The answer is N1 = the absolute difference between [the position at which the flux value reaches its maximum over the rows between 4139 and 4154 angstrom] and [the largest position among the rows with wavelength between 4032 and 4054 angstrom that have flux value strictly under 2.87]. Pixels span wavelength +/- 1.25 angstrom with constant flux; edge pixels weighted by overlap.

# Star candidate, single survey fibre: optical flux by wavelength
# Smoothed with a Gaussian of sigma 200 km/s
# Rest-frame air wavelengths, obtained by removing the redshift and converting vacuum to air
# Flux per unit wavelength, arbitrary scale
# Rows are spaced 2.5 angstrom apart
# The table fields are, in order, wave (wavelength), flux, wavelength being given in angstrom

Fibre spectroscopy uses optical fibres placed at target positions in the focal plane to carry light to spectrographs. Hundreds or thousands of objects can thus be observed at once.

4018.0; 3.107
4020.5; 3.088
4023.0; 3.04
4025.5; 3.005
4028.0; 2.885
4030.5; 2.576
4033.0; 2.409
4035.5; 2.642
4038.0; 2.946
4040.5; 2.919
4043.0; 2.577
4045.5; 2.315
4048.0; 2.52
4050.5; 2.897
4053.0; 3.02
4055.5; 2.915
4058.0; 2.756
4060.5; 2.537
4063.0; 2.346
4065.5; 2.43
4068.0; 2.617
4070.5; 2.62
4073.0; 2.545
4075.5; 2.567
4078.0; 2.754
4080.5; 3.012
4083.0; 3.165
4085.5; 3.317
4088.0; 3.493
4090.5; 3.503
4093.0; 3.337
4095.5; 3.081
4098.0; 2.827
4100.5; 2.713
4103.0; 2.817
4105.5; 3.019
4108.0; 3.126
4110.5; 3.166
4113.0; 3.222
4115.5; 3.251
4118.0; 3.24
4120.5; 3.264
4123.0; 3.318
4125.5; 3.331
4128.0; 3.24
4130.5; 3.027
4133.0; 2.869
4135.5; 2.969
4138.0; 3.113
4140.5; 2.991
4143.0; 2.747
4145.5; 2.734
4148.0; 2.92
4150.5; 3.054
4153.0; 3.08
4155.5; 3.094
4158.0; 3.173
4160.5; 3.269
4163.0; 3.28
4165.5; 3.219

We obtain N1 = 105.0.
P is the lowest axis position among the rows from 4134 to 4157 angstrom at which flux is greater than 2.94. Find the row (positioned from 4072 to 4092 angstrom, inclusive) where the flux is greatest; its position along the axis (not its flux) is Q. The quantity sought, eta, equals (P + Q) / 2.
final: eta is 4113.0 angstrom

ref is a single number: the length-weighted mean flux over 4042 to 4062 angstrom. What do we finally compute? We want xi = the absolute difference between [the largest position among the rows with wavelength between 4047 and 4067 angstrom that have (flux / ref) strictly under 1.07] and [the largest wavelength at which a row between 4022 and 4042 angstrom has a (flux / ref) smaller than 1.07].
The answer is 30.0 angstrom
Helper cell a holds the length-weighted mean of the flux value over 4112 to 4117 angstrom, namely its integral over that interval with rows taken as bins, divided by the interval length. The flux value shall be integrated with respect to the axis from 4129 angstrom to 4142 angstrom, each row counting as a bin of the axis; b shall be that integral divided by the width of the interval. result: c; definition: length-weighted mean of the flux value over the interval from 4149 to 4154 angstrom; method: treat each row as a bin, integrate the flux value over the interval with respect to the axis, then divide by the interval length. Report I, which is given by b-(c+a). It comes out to -3.30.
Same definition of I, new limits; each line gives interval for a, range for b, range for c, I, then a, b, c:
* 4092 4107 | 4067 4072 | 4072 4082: -3.08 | 2.96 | 2.6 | 2.7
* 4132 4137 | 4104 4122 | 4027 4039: -2.43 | 2.93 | 3.2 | 2.7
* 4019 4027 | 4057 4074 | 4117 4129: -3.77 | 3.04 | 2.5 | 3.3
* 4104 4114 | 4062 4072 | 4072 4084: -3.42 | 3.12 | 2.5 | 2.8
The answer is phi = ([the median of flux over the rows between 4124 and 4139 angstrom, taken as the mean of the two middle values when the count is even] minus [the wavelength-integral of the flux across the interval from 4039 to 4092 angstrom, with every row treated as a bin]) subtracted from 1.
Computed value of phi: 147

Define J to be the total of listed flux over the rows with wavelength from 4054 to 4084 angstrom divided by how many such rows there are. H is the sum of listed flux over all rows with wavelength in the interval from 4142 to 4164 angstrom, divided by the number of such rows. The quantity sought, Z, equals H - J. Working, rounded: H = 3.04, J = 2.7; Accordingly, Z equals 0.4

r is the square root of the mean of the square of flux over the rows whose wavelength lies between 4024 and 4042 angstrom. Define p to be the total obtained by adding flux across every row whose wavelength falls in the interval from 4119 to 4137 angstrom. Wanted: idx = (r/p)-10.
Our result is -9.87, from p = 22.0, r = 2.8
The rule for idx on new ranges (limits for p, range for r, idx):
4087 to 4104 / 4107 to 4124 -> -9.85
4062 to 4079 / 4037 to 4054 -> -9.85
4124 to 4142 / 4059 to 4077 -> -9.88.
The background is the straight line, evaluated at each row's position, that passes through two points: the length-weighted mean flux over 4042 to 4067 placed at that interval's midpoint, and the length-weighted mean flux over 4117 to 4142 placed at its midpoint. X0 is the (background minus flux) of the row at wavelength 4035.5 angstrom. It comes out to -0.14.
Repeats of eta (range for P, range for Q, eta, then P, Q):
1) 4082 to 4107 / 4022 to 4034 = 4053.0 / 4083.0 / 4023.0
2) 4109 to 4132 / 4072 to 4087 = 4098.0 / 4110.5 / 4085.5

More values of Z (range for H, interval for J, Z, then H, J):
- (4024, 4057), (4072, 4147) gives -0.3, 2.74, 3.1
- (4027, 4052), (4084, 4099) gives -0.6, 2.67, 3.3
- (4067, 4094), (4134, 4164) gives 0.0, 2.99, 3.0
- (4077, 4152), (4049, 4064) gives 0.3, 3.09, 2.7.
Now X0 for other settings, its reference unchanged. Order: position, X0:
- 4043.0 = -0.02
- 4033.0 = 0.08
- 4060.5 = 0.13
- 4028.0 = -0.43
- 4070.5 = 0.12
